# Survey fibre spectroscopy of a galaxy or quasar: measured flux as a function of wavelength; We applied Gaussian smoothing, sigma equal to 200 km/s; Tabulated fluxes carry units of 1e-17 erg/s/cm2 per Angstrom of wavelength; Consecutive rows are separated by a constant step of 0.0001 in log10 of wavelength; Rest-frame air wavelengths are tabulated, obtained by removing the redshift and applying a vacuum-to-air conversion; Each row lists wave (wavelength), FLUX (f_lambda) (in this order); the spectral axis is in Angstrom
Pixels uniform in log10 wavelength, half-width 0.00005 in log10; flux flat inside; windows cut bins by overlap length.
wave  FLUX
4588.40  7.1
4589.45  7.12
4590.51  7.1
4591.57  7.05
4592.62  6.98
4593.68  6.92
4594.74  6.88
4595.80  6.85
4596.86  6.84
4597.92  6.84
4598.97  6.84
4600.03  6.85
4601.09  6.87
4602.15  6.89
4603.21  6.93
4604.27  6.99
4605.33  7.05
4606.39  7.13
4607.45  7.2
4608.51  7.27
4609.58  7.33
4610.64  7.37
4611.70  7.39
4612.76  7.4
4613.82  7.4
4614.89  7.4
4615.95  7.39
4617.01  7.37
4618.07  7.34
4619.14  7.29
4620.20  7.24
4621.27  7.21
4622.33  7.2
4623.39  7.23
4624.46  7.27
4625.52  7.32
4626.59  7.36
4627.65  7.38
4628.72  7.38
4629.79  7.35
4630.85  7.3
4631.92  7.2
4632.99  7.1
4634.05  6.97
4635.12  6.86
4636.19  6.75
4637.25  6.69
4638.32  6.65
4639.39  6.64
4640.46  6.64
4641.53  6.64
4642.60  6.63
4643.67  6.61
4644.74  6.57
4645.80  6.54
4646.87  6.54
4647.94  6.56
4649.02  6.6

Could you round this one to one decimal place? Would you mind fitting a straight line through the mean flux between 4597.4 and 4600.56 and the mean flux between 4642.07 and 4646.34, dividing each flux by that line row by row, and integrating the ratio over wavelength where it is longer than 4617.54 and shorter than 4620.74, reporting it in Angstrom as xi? 3.5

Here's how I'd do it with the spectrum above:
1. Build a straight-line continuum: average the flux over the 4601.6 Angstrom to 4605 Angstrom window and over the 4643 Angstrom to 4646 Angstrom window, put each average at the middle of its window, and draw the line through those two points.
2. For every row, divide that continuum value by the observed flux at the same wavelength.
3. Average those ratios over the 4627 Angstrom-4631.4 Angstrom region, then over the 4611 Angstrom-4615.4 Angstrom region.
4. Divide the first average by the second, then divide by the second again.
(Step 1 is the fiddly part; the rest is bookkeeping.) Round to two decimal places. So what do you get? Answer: 1.06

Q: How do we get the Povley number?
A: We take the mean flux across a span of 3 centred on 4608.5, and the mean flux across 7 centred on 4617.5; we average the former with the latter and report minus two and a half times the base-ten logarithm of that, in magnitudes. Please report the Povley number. -2.16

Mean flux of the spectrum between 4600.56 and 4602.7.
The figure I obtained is 6.88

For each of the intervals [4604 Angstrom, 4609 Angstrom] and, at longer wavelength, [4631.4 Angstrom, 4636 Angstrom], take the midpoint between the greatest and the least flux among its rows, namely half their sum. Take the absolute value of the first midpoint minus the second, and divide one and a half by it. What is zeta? 15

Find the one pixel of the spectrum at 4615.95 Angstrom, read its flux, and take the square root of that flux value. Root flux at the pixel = 2.72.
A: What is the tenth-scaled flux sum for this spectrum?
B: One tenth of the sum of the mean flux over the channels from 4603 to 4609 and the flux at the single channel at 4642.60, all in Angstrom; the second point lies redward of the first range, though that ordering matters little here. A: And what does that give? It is 1.37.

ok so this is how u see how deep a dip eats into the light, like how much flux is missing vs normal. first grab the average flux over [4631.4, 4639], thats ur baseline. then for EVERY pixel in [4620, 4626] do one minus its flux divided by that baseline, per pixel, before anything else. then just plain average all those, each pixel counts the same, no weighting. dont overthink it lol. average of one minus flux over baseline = -0.05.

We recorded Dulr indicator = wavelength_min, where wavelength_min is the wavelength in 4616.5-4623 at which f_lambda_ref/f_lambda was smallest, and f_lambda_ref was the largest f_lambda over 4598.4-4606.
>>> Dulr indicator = 4617.01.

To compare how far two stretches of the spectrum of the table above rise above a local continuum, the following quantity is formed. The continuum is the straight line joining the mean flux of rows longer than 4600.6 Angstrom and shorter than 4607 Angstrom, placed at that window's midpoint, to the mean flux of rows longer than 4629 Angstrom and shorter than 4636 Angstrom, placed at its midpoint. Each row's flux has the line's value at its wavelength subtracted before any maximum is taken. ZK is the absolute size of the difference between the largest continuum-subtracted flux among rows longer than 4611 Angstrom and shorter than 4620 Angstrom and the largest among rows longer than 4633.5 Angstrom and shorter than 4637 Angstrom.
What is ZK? 0.5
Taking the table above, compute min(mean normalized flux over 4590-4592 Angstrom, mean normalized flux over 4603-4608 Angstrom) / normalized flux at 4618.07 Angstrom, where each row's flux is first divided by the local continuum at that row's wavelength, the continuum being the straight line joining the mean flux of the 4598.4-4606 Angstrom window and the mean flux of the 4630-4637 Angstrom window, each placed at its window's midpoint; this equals 0.97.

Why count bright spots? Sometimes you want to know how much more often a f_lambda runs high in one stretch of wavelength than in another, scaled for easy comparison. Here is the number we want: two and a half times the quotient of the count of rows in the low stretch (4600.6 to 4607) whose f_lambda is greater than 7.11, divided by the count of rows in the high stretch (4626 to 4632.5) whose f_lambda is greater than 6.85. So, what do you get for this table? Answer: 0.4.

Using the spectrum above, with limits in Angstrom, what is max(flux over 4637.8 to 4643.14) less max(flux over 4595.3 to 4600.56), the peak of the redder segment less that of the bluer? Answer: -0.2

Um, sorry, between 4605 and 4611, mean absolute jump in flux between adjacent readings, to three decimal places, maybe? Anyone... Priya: 0.064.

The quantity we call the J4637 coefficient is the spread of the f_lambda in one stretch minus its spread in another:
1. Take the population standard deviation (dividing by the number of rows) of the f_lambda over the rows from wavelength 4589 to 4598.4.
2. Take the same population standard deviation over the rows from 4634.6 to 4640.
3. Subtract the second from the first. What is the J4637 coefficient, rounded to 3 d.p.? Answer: 0.026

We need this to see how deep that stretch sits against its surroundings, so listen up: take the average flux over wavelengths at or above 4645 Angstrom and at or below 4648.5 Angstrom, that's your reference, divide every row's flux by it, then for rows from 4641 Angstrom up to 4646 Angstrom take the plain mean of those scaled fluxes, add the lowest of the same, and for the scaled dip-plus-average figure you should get 2.01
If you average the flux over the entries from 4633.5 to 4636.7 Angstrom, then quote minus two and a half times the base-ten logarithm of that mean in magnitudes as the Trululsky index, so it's -2.09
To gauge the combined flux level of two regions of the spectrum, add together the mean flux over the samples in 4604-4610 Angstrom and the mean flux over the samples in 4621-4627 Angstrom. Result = 14.43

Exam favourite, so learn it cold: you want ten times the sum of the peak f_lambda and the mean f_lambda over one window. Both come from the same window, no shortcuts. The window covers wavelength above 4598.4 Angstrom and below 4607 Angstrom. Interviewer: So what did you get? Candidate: 141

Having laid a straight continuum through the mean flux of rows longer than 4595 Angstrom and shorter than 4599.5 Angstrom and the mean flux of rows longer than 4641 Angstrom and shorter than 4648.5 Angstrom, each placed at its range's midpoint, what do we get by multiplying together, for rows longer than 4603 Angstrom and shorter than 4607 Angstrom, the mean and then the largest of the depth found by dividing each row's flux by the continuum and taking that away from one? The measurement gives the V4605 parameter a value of 0.001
